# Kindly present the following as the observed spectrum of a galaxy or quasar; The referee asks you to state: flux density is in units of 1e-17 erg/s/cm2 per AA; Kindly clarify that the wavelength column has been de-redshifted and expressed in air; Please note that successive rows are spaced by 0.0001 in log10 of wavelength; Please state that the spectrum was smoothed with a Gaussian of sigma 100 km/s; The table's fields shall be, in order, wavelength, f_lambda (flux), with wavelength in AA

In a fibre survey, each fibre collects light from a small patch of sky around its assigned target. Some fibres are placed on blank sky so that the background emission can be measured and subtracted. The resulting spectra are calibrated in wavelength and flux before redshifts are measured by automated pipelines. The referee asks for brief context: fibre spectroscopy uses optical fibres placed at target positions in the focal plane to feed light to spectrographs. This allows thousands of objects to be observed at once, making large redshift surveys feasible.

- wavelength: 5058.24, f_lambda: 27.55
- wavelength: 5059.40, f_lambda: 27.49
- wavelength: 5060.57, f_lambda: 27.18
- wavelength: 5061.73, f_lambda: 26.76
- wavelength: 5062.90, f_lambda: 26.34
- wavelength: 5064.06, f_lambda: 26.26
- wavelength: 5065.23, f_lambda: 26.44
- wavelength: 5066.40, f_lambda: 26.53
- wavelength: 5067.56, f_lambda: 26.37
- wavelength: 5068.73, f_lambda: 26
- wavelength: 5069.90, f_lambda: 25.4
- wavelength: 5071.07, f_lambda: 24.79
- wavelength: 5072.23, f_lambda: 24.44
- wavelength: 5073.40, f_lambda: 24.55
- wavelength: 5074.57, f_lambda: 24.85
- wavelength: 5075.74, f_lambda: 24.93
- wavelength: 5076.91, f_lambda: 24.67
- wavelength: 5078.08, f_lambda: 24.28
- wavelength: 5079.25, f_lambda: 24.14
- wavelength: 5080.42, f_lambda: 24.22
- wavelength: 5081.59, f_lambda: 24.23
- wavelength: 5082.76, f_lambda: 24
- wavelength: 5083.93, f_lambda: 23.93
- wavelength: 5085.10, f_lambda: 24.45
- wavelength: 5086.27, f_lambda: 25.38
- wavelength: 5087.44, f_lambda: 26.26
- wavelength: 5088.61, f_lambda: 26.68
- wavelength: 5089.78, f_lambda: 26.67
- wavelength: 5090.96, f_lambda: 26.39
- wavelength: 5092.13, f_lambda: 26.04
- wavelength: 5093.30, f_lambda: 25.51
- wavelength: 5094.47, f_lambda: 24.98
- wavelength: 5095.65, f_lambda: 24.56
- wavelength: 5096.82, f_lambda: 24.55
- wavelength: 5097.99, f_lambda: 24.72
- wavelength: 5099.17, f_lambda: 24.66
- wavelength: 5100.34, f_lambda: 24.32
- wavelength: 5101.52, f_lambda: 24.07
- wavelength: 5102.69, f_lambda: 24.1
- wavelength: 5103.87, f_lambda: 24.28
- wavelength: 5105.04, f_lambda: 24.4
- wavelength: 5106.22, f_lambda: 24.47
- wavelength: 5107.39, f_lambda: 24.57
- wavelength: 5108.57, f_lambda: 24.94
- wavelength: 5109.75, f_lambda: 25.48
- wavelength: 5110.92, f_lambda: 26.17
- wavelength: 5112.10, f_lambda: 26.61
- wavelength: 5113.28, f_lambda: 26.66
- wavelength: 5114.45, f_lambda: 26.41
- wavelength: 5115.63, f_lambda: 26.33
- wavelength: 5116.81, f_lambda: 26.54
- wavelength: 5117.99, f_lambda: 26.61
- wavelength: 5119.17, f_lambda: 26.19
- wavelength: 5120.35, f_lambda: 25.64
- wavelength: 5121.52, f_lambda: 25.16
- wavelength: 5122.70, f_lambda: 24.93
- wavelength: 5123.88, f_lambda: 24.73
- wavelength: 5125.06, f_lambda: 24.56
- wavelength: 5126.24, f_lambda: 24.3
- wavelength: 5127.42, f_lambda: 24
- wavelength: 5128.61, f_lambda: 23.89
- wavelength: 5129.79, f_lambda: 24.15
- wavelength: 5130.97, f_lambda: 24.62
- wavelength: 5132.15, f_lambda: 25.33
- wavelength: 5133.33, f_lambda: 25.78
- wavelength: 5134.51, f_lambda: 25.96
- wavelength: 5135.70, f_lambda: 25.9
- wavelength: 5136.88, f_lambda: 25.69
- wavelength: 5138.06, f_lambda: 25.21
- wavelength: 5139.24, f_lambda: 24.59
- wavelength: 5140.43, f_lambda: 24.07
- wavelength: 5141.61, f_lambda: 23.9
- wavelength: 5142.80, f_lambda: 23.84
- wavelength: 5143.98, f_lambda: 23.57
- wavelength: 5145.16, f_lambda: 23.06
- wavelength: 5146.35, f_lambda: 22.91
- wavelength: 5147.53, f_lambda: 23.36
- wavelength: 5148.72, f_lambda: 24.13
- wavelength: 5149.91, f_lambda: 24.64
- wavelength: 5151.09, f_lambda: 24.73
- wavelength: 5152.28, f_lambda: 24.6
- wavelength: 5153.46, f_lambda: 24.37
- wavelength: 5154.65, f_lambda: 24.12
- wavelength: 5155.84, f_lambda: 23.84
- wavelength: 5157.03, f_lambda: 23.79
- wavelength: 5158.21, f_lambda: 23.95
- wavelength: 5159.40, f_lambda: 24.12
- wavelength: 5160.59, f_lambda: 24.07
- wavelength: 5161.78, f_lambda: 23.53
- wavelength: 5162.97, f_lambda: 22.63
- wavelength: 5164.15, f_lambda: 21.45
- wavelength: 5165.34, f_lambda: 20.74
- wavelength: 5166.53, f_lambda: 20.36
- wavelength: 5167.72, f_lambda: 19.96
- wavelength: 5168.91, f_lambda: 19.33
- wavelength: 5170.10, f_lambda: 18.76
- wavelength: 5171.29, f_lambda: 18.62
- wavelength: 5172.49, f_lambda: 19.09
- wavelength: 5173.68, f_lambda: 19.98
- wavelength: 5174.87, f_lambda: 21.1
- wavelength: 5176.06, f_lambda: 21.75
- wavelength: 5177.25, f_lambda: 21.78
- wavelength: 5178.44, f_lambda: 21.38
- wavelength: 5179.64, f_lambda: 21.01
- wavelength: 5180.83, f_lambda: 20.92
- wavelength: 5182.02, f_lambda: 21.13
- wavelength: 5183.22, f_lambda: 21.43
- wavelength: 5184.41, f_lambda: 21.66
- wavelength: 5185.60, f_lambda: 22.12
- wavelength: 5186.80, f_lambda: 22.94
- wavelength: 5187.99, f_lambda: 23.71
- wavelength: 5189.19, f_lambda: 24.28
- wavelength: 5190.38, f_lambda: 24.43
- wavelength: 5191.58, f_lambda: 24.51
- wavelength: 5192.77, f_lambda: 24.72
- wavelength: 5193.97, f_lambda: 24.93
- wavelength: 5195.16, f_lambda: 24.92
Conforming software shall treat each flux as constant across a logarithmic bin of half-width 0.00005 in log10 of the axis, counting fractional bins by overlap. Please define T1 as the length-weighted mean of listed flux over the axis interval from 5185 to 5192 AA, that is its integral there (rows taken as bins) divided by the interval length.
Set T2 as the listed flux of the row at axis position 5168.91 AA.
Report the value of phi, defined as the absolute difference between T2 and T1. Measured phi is 4.3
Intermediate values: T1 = 23.6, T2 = 19.33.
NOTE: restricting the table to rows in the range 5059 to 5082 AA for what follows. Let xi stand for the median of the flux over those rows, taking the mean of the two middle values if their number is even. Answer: 25.2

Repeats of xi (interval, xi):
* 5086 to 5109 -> 24.7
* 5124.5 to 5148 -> 24.2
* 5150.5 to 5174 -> 23.1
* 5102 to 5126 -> 25.3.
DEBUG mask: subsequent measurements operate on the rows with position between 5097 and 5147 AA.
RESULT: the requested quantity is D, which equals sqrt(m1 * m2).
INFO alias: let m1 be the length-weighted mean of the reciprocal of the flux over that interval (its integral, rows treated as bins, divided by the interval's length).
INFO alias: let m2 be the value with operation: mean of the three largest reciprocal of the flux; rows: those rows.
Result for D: 0.0416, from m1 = 0.0402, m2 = 0.0431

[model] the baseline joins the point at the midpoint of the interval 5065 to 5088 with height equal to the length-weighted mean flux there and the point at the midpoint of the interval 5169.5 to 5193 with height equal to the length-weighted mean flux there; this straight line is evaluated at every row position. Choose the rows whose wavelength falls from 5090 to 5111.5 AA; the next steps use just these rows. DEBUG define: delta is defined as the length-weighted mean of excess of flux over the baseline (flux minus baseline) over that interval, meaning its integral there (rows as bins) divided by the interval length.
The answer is 0.7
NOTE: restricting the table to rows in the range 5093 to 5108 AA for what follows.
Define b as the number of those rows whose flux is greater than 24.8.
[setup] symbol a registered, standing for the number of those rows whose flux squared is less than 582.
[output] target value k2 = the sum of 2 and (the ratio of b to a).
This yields 3.0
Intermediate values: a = 2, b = 2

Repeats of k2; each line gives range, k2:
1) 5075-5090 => 4.5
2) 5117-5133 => 5.0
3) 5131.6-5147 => 3.0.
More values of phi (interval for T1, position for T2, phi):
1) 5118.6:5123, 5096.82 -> 1.0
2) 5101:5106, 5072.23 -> 0.2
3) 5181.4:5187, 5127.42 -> 2.2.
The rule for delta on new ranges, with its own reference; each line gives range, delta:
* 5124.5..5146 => 1.4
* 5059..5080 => 0.4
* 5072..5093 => 0.2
